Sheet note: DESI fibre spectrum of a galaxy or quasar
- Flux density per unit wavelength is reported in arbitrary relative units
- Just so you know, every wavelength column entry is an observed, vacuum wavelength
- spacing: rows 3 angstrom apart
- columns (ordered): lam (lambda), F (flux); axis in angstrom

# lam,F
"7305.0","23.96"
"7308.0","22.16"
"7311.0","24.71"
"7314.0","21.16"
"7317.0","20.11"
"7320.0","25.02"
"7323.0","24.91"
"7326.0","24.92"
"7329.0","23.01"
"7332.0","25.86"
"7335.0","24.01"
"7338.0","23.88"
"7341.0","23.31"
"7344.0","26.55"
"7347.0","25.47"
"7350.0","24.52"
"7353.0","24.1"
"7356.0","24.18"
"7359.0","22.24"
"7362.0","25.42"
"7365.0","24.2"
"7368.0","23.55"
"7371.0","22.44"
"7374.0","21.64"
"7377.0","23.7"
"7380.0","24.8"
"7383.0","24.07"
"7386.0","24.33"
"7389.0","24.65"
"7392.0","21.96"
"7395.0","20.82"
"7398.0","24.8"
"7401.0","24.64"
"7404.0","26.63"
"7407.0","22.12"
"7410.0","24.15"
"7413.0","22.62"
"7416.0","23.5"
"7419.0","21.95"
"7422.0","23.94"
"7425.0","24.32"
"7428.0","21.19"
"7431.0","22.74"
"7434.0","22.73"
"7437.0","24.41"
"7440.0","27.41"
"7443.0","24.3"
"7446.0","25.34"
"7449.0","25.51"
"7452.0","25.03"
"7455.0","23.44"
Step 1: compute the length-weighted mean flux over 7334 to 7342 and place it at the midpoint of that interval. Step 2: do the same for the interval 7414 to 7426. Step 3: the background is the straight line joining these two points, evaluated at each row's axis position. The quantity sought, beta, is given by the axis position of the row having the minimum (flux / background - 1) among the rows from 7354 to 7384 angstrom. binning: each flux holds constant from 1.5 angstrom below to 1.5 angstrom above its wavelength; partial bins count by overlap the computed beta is 7374.0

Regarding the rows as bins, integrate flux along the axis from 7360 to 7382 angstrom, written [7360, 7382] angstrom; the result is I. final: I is 520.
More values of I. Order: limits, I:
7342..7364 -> 541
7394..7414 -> 476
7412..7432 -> 458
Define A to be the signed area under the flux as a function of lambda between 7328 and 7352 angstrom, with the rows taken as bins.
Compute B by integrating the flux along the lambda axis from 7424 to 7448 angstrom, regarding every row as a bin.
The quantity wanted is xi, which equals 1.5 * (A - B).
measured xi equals 19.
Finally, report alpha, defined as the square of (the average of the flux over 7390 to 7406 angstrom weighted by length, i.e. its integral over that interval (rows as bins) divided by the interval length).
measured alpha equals 564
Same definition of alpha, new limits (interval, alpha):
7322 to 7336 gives 603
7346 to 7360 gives 582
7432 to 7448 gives 615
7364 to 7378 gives 531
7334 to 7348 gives 607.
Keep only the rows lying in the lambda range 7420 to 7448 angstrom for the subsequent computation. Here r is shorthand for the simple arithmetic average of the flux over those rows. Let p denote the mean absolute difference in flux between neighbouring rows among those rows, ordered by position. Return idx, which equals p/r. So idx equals 0.072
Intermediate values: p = 1.7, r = 24.04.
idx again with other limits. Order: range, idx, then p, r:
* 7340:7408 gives 0.064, 1.5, 23.92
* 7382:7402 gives 0.060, 1.4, 23.61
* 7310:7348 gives 0.074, 1.8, 24.07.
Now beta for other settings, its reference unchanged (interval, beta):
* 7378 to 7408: 7395.0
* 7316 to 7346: 7317.0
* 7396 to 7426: 7419.0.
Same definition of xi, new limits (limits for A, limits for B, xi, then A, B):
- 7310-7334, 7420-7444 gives -5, 569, 572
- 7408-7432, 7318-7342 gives -45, 553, 583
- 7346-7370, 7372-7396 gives 31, 580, 559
